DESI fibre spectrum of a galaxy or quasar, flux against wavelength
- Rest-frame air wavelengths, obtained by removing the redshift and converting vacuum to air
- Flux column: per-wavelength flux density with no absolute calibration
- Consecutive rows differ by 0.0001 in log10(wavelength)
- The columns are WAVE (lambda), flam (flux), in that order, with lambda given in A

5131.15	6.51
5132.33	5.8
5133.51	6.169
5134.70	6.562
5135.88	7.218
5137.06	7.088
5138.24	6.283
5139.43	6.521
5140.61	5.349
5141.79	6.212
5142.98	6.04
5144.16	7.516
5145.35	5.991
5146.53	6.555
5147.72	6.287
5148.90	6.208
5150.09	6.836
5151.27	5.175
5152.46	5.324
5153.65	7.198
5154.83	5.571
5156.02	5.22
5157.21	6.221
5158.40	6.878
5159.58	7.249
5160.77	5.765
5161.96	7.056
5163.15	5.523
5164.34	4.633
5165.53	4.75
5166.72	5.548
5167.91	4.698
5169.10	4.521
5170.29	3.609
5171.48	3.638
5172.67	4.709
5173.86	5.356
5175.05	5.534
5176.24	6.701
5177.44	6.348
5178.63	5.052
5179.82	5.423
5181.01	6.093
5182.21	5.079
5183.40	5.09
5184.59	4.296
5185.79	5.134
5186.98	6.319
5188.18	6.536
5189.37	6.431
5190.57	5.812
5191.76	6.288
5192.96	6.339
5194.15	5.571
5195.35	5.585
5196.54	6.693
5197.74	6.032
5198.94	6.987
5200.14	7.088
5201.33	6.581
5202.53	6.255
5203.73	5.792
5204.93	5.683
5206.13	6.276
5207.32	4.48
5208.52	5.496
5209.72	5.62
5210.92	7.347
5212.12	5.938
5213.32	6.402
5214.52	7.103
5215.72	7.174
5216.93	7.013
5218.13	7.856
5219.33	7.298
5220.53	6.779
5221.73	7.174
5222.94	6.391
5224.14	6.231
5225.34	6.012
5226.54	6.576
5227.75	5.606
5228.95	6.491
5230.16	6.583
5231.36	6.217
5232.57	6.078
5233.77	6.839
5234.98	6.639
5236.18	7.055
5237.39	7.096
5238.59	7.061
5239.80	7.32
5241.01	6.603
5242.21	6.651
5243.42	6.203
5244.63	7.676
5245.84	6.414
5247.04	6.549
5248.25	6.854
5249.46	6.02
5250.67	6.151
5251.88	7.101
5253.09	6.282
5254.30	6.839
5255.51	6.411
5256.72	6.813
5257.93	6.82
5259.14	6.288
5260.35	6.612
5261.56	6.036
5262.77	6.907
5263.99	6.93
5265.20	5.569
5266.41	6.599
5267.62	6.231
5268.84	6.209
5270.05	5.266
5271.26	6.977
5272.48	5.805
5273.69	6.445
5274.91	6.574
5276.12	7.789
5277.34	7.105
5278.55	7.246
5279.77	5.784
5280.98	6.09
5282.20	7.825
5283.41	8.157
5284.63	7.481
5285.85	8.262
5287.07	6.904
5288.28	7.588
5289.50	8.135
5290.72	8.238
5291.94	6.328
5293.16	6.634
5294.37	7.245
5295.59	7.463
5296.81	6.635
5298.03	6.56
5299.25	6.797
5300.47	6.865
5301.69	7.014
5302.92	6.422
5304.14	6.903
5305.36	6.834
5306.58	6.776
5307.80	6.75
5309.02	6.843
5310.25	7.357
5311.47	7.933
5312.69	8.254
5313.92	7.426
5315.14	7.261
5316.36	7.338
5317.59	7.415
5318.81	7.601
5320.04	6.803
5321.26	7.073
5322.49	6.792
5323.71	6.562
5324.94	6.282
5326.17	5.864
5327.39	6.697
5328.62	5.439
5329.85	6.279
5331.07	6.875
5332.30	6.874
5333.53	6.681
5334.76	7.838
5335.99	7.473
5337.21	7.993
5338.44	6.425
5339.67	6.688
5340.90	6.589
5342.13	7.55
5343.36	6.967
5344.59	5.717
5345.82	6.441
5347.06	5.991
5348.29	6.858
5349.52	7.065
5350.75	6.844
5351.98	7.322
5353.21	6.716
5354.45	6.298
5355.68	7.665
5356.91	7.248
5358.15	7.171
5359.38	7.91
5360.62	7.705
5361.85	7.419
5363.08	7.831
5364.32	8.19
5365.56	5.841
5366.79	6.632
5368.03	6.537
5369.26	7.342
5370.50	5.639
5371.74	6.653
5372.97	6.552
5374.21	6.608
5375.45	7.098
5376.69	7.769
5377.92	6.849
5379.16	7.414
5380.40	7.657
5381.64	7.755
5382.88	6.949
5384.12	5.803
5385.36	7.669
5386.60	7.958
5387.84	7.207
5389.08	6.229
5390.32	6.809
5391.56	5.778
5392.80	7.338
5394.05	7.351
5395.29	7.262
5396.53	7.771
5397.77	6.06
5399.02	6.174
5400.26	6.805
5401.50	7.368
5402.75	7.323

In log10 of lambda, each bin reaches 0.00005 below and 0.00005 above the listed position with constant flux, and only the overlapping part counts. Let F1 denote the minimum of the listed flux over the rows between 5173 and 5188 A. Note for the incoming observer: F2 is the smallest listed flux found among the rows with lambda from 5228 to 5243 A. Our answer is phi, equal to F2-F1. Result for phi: 1.8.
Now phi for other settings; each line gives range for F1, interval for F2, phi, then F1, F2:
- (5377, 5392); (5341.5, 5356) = -0.1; 5.778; 5.717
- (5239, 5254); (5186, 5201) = -0.4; 6.02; 5.571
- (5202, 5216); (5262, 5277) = 0.8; 4.48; 5.266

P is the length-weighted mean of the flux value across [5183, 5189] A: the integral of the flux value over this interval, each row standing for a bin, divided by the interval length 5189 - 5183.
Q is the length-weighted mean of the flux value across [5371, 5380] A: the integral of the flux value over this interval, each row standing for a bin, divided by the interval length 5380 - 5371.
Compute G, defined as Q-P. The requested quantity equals 1.5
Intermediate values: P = 5.5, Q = 7.0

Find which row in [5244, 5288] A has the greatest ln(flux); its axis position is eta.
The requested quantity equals 5285.85 A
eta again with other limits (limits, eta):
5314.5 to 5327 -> 5318.81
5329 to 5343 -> 5337.21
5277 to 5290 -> 5285.85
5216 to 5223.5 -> 5218.13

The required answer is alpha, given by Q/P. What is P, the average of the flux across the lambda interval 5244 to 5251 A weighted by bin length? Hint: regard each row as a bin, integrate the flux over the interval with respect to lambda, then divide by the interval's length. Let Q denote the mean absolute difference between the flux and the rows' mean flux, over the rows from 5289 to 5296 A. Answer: 0.091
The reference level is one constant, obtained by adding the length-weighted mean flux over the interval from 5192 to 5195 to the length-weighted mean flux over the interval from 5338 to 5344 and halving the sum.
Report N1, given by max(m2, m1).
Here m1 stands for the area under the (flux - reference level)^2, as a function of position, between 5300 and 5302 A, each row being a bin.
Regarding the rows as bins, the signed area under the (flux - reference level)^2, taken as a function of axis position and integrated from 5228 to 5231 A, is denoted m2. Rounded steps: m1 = 0.6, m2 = 0.3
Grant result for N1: 0.6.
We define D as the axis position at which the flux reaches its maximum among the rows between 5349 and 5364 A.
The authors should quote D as 5359.38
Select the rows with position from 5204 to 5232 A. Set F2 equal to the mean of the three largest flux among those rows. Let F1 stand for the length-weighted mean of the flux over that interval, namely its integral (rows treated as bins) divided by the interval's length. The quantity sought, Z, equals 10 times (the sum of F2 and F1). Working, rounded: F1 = 6.42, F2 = 7.50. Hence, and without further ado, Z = 139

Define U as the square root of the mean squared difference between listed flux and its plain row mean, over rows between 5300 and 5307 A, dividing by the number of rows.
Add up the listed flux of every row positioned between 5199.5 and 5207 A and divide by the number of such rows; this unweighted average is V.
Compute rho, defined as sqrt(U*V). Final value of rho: 1.08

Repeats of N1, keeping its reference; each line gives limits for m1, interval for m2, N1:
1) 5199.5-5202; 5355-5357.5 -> 2.8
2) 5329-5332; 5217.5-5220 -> 3.5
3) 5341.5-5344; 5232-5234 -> 2.0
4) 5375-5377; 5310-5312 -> 3.4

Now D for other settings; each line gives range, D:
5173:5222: 5218.13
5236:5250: 5244.63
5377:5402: 5386.60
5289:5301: 5290.72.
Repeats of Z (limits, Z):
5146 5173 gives 128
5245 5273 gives 134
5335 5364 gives 150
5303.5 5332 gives 149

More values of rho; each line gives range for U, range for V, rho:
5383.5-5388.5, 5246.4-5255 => 2.33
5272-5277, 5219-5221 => 2.25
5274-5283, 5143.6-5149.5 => 2.19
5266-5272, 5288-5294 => 2.05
